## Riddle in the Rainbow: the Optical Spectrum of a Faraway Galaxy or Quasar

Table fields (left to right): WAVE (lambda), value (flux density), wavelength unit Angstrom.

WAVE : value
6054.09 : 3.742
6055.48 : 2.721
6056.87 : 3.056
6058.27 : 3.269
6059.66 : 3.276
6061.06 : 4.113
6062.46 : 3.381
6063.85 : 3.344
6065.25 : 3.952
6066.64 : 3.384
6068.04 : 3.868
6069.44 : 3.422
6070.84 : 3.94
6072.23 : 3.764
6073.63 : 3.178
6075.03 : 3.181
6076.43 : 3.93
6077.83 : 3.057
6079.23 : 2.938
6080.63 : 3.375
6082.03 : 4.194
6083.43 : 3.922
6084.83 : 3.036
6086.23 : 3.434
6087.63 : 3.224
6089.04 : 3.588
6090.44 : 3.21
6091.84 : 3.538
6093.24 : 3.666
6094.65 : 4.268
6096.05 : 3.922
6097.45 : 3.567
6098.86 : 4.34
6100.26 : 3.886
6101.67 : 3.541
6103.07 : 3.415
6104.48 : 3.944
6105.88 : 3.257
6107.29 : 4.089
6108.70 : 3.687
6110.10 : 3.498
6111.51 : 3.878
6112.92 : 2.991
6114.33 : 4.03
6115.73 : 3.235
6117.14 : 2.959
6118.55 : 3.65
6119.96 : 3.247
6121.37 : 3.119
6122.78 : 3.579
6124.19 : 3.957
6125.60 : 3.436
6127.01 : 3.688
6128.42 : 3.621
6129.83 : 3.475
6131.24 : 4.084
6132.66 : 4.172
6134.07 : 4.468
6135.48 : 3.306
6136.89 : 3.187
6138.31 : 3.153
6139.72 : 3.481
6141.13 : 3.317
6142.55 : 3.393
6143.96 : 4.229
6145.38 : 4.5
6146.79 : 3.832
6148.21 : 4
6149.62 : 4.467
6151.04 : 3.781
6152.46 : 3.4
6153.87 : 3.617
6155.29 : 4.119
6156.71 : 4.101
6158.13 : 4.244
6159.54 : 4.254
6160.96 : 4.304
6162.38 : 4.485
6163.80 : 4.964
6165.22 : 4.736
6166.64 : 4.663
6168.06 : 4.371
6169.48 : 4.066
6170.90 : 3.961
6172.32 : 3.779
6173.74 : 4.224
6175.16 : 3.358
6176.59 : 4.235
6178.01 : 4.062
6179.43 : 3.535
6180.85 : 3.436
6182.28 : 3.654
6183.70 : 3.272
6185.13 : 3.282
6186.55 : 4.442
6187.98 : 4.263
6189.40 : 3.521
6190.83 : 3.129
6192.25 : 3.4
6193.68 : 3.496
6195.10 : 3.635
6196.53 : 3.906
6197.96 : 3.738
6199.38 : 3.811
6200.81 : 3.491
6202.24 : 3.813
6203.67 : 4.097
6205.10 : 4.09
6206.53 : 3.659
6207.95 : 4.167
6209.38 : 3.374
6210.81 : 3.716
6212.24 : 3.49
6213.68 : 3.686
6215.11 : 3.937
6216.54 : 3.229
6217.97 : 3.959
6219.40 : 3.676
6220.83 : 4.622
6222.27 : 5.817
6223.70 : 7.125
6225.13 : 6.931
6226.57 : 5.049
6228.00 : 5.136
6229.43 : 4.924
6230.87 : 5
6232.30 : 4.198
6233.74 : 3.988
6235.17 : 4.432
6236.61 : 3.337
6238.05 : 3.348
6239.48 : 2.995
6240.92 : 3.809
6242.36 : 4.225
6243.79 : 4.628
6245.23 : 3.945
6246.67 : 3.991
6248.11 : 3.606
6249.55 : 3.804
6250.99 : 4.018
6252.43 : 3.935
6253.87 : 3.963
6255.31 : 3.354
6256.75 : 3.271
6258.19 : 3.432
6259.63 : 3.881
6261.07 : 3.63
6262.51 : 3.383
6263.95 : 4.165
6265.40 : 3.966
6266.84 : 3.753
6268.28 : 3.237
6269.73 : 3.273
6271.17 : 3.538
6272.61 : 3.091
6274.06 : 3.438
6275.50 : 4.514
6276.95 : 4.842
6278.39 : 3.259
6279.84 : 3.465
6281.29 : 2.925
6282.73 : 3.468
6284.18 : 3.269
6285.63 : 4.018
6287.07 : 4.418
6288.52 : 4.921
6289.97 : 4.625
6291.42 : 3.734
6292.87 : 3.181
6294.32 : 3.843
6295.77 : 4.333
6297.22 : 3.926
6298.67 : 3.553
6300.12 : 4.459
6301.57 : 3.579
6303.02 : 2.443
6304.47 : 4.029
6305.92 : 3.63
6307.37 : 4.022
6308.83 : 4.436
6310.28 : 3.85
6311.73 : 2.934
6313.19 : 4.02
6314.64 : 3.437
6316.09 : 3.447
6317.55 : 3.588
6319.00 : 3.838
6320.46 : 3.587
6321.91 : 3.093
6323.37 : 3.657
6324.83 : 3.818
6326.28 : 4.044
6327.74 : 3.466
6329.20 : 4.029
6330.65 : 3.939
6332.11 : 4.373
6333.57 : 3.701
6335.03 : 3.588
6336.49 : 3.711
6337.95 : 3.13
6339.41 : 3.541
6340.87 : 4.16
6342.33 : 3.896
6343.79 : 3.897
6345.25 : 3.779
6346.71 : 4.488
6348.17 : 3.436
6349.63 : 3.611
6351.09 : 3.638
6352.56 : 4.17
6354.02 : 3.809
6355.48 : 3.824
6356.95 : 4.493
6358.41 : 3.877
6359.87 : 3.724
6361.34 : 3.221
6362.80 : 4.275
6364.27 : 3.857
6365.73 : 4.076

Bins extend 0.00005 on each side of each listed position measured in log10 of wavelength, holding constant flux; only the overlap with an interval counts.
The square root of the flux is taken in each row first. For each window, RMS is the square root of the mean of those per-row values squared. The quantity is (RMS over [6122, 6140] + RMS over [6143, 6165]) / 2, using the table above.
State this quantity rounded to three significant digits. 1.98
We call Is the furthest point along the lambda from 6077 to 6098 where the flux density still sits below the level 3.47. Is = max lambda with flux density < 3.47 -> 6090.44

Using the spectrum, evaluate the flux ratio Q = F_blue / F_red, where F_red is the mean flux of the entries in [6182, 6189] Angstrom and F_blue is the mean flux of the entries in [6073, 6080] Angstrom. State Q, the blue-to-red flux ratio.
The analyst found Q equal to 0.86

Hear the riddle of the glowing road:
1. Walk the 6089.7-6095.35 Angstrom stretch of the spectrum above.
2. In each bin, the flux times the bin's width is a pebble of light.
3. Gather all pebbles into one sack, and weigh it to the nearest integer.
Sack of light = 21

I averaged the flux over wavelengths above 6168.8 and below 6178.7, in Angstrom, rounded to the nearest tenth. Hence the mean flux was 4.0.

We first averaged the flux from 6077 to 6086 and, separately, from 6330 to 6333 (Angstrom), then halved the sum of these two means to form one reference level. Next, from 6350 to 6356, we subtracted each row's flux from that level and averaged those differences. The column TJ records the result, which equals -0.07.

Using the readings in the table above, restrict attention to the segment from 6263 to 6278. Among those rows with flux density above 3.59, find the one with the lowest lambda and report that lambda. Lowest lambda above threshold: 6263.95 Angstrom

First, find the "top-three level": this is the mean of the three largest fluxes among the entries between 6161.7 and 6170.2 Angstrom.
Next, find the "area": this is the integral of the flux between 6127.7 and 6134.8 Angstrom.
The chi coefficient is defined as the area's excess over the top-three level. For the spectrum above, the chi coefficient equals 23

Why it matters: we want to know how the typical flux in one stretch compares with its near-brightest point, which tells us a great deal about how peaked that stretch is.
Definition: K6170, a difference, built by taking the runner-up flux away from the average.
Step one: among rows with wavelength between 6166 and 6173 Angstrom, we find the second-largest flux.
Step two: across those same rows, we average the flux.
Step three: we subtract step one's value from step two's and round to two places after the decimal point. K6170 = -0.20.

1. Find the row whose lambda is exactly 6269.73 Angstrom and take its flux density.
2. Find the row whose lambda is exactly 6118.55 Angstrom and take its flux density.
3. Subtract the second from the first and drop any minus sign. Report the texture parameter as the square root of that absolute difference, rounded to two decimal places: 0.61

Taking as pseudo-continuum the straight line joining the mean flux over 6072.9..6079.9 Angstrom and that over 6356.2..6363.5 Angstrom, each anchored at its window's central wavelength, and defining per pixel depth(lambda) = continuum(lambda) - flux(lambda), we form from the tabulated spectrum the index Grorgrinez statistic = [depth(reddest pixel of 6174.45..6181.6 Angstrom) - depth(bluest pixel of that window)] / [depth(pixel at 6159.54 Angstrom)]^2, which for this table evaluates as 0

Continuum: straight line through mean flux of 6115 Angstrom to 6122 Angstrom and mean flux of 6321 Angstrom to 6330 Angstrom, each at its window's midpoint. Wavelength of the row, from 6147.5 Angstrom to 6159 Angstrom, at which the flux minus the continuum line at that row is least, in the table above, 6152.46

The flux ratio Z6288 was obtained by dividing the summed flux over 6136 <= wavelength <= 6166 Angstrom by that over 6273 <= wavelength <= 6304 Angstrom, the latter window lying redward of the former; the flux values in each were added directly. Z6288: 1.04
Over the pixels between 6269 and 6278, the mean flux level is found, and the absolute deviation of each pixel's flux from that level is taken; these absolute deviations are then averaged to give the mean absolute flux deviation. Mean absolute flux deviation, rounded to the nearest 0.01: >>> 0.60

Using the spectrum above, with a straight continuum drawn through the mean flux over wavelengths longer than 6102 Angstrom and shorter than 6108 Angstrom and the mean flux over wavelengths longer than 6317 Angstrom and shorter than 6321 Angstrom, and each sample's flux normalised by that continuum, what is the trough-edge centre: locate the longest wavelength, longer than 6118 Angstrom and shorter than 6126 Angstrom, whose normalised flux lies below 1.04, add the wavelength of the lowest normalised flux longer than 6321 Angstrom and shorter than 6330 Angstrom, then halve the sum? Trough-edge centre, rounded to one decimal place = 6223.8 Angstrom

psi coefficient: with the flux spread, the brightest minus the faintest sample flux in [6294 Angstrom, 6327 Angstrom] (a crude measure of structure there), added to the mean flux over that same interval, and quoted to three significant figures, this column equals 5.74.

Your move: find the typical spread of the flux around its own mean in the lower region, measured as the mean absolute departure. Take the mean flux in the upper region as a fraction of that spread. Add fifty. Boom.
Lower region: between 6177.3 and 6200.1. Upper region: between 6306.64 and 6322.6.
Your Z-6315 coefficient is 63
